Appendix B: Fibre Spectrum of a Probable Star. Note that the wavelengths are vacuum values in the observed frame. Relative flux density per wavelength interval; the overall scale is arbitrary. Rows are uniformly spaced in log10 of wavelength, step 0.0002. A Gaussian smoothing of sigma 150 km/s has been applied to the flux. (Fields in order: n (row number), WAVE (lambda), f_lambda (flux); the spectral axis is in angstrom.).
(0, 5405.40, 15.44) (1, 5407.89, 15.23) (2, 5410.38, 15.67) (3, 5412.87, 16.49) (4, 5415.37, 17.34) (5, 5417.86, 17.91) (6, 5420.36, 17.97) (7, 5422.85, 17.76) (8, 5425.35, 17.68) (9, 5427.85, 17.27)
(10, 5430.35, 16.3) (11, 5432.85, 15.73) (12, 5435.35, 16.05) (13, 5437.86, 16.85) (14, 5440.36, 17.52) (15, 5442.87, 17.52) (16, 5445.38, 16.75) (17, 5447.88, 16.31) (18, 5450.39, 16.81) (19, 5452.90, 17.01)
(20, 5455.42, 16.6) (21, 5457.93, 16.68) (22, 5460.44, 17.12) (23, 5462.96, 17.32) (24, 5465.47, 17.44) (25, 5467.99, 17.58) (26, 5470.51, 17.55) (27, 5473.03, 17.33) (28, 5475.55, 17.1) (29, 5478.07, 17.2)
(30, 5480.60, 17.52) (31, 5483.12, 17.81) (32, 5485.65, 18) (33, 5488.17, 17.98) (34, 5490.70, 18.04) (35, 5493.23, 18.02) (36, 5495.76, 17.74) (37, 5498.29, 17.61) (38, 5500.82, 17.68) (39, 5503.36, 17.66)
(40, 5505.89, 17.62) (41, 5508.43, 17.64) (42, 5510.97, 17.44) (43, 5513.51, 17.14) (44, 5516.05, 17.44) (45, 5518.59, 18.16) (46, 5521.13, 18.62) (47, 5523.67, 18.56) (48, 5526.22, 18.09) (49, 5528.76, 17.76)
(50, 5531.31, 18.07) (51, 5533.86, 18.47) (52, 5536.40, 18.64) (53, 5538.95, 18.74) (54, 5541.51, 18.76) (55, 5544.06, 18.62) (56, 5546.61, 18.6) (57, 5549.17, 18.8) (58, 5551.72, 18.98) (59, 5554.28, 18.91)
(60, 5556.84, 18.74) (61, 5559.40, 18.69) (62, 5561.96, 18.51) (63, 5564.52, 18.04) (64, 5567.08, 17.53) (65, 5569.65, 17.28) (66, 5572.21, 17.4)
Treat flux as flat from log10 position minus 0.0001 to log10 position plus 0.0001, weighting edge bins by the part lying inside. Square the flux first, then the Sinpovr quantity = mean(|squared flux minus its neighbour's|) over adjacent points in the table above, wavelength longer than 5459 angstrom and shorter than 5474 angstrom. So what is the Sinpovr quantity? 5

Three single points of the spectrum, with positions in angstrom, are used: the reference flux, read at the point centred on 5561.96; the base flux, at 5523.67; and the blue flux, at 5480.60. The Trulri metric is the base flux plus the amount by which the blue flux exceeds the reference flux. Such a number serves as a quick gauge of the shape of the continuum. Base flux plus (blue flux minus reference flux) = 17.6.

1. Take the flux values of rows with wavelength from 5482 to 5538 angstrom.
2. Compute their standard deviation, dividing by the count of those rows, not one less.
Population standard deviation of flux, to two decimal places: 0.39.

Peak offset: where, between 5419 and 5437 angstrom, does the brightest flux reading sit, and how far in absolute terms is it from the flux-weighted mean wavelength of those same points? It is 7.3 angstrom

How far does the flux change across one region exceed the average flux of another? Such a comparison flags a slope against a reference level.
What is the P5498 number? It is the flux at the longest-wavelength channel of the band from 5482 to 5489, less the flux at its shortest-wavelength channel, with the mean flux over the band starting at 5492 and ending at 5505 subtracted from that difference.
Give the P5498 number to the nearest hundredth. -17.57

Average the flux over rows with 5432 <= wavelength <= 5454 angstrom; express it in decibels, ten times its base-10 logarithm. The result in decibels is 12.2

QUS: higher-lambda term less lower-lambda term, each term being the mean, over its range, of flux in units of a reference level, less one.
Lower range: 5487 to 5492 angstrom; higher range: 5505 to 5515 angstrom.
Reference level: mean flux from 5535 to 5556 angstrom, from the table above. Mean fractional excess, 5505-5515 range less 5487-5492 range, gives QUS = -0.03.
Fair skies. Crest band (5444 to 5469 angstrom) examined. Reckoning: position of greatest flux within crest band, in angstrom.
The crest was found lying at 5467.99 angstrom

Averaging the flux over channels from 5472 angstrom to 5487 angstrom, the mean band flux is 17.5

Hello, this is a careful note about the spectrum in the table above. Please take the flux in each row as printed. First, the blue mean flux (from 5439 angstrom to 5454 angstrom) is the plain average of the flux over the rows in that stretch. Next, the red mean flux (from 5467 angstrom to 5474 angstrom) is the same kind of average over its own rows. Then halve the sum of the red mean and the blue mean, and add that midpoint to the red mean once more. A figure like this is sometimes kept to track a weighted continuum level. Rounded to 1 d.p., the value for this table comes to 34.7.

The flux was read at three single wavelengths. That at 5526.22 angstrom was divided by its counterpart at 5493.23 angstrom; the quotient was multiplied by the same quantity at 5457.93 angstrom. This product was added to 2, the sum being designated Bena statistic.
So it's 18.7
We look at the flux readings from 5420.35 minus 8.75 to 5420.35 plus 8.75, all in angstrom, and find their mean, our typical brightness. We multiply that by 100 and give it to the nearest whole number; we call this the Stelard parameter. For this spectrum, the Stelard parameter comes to 1749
